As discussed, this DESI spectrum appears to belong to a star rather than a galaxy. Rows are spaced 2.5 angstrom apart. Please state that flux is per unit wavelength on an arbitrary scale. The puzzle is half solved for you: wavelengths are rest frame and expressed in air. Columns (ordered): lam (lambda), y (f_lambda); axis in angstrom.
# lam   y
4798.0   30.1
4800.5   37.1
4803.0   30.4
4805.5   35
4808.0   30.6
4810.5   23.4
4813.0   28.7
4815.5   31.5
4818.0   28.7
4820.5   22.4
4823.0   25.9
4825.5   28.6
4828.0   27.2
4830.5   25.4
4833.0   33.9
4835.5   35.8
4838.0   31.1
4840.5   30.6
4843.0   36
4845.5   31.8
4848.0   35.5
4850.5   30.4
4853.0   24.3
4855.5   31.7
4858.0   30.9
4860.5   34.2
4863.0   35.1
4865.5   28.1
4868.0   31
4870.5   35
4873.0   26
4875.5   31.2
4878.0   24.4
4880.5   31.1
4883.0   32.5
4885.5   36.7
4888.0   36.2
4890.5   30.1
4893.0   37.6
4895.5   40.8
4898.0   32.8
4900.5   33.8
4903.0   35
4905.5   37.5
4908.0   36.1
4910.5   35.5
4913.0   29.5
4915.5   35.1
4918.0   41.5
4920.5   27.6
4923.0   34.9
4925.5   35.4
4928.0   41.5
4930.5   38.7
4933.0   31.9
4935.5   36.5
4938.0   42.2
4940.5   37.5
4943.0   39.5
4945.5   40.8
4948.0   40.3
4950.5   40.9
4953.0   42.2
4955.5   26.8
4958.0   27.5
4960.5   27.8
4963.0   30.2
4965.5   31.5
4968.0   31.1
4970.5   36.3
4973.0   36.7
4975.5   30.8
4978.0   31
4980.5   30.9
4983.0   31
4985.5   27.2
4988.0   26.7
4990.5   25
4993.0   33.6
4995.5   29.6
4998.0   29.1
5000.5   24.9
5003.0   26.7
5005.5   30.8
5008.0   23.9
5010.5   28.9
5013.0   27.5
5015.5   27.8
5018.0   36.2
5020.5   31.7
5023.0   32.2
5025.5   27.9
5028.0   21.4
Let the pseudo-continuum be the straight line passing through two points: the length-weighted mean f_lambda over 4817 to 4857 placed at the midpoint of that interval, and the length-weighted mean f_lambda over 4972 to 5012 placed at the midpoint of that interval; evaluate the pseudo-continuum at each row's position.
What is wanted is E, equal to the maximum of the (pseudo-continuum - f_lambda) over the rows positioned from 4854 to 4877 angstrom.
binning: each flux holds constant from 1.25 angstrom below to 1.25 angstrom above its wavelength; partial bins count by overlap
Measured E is 4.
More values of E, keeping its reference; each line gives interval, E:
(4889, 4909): 0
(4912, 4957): 3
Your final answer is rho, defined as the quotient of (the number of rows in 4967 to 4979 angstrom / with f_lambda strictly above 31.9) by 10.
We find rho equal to 0.20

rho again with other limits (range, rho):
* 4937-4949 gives 0.50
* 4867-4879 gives 0.10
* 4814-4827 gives 0.00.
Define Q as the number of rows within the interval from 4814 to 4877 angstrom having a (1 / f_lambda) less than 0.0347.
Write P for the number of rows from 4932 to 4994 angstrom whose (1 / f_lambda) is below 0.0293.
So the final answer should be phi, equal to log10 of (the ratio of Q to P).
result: 0.20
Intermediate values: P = 10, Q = 16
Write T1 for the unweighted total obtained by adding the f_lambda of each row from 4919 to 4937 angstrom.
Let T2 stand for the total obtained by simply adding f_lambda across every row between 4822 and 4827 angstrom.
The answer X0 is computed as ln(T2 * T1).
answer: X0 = 9.5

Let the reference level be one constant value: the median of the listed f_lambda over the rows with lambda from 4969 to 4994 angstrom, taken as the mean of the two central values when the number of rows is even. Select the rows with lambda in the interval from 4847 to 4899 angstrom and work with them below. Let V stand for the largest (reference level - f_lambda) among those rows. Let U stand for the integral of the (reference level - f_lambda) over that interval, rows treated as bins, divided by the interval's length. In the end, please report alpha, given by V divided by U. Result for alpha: -5.5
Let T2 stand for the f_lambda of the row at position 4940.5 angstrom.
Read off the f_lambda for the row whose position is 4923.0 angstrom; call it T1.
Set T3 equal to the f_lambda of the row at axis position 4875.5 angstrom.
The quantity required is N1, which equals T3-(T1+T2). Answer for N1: -41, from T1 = 34.9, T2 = 37.5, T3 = 31.2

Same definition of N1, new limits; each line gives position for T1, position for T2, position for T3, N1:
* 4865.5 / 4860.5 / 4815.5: -31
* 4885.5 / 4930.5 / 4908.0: -39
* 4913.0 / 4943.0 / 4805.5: -34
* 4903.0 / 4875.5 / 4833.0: -32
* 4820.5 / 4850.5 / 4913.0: -23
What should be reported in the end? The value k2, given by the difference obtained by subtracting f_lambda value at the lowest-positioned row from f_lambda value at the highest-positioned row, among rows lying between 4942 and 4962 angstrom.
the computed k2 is -11.7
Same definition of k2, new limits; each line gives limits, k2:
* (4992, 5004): -6.9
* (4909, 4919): 6.0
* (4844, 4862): 2.4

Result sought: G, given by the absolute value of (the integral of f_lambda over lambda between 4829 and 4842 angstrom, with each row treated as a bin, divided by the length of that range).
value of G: 31.4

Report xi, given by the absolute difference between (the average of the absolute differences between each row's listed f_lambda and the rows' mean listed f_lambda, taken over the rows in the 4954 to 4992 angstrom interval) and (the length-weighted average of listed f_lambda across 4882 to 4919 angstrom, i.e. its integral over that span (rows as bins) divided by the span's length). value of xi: 32.8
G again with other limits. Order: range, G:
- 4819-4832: 26.1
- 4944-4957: 38.0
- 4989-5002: 28.4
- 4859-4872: 32.5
